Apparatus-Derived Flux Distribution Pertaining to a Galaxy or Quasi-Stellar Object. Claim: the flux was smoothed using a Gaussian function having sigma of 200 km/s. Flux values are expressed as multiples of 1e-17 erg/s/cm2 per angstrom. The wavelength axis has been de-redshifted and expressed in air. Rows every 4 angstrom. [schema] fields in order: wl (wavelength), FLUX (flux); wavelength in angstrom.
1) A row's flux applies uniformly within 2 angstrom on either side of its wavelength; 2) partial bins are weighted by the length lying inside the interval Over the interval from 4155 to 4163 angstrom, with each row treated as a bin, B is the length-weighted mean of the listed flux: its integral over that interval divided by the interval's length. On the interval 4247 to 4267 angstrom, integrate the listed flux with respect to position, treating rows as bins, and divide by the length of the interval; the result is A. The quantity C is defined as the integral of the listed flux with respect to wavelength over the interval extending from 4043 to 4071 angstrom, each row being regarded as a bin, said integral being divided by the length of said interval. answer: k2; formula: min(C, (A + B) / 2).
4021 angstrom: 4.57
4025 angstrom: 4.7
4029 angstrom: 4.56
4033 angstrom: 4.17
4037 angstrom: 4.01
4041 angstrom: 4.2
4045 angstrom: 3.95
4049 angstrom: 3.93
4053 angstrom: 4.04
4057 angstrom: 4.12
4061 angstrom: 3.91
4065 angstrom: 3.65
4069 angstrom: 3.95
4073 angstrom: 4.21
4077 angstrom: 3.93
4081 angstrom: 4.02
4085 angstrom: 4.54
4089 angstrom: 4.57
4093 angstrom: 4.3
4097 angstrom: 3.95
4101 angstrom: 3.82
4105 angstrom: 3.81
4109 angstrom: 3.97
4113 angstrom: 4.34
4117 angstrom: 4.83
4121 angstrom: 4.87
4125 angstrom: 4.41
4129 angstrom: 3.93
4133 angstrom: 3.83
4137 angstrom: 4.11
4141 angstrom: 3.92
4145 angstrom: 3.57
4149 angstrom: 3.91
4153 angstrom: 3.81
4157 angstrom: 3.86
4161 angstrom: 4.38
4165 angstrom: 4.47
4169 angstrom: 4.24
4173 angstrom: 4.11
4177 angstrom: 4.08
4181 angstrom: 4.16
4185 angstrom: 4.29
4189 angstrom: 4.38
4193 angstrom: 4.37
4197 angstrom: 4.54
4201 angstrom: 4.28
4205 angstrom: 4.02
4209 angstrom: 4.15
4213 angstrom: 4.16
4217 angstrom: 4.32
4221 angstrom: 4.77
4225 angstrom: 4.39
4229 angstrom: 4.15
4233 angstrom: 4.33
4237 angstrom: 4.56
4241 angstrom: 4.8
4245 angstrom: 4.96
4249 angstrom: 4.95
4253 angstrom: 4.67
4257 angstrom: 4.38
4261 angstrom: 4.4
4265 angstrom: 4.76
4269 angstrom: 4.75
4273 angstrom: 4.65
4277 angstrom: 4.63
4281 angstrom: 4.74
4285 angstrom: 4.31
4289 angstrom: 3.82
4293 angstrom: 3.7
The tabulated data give 3.94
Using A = 4.6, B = 4.1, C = 3.9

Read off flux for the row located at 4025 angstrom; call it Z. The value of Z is 4.7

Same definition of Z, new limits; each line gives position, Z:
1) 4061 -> 3.91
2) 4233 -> 4.33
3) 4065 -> 3.65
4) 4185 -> 4.29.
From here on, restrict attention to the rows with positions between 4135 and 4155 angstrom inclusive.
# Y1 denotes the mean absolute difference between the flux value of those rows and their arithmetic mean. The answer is 0.139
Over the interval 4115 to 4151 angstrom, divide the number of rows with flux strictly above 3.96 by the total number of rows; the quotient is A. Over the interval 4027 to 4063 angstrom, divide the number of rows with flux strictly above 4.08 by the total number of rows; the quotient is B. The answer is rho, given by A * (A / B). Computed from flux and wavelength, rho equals 0.4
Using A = 0.4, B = 0.44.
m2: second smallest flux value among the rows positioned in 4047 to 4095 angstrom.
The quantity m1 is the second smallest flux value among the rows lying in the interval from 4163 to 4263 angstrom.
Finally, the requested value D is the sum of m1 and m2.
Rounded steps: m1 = 4.08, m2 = 3.91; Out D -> 7.99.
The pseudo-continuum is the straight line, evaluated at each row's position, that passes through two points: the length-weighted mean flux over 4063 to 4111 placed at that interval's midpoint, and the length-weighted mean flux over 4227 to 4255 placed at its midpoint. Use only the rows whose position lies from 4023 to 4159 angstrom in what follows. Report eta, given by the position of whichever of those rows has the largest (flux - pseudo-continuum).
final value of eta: 4025 angstrom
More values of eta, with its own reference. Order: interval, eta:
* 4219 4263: 4245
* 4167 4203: 4197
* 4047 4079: 4073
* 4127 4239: 4221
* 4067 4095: 4089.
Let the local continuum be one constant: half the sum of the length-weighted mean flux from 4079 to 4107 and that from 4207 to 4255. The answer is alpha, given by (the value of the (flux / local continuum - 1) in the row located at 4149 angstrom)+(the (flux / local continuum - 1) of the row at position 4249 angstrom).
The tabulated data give 0.05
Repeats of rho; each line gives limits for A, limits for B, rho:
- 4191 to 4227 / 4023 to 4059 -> 1.8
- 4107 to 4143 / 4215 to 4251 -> 0.4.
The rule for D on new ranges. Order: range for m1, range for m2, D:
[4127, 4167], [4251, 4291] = 8.12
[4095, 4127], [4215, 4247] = 8.14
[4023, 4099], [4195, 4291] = 7.93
